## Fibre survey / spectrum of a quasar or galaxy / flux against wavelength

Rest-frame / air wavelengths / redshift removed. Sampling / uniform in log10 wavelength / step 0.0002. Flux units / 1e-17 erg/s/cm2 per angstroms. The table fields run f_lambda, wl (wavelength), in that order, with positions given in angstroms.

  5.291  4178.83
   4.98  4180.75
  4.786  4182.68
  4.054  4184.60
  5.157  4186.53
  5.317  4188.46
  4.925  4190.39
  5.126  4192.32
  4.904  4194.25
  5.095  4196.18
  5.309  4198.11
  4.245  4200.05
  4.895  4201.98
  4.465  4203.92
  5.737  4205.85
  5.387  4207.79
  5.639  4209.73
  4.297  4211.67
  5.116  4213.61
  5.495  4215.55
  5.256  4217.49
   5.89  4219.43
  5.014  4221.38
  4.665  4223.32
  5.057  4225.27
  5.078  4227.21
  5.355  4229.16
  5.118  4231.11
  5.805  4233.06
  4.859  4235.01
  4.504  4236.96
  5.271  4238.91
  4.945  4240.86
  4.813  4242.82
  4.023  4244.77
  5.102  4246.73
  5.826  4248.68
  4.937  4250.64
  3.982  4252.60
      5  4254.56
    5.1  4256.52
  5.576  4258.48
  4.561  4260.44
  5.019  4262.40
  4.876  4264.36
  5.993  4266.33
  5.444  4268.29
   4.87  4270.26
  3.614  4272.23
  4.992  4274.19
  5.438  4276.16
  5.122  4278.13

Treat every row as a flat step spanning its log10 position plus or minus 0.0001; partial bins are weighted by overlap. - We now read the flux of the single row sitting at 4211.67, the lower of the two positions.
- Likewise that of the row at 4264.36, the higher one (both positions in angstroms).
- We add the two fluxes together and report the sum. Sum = 9.2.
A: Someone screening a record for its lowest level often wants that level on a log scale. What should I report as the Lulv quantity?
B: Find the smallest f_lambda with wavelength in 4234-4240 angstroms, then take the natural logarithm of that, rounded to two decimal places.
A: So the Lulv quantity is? 1.50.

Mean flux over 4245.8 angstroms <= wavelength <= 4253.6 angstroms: 4.96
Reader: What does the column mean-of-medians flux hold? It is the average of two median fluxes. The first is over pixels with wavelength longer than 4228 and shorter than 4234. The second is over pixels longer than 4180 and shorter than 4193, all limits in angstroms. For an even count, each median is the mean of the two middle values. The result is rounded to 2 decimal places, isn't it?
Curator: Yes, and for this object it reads 5.17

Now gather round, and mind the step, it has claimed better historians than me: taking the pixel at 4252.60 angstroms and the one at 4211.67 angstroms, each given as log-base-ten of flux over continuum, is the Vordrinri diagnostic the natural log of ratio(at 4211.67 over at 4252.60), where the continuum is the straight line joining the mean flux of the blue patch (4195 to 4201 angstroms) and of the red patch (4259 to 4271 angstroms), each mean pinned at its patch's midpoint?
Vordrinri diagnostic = -0.6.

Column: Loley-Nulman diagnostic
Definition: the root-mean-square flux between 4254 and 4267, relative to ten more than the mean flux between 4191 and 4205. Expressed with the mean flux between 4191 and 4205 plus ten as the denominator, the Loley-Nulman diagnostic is 0.348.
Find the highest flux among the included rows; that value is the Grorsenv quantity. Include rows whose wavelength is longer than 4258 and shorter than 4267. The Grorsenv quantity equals 5.993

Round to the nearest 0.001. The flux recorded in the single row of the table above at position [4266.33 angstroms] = 5.993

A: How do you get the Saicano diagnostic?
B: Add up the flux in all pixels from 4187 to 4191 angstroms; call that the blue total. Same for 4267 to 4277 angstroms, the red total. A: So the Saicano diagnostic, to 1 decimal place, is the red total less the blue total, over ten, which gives 1.4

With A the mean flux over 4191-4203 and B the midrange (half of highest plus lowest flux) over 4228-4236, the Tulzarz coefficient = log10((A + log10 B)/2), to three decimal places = 0.451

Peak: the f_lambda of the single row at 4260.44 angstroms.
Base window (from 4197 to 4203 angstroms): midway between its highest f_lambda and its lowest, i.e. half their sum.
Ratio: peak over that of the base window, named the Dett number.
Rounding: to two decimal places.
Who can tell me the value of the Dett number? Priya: 0.95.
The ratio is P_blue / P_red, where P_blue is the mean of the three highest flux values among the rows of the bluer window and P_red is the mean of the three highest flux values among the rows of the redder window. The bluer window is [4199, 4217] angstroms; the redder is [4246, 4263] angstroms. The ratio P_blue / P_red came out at 1.02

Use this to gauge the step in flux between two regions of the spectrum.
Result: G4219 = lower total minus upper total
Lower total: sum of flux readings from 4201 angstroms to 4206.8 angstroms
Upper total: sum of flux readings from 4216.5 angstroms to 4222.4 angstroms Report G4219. -1.1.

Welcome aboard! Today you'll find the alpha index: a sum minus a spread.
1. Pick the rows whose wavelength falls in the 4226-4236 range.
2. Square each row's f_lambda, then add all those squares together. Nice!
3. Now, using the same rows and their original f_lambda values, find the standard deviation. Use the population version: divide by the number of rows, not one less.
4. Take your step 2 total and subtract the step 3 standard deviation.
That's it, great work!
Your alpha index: 138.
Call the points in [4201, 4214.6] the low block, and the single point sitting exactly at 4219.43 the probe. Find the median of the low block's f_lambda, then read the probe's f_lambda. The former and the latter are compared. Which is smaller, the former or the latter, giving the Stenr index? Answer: 5.12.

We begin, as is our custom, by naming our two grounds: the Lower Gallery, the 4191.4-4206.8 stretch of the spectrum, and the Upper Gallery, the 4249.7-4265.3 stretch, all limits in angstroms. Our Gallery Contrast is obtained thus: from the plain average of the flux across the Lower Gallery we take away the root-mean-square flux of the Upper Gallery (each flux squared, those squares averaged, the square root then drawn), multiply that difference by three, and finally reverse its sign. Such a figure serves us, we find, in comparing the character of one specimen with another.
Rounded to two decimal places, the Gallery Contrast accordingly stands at -0.22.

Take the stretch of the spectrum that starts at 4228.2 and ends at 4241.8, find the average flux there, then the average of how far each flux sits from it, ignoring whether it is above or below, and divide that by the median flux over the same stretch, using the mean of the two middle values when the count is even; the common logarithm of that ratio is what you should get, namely -1.23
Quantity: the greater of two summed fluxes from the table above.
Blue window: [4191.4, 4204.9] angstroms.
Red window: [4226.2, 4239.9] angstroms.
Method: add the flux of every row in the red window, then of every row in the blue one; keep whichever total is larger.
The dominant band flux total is 36.0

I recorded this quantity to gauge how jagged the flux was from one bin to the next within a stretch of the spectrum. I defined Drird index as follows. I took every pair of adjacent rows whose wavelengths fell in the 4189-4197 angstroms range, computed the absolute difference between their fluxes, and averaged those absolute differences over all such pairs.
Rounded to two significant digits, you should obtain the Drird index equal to 0.20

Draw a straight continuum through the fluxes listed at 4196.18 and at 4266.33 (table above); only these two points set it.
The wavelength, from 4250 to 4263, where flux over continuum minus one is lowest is 4252.60 angstroms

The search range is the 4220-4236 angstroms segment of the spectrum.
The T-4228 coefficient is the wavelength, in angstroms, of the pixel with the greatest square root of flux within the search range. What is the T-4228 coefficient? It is 4233.06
